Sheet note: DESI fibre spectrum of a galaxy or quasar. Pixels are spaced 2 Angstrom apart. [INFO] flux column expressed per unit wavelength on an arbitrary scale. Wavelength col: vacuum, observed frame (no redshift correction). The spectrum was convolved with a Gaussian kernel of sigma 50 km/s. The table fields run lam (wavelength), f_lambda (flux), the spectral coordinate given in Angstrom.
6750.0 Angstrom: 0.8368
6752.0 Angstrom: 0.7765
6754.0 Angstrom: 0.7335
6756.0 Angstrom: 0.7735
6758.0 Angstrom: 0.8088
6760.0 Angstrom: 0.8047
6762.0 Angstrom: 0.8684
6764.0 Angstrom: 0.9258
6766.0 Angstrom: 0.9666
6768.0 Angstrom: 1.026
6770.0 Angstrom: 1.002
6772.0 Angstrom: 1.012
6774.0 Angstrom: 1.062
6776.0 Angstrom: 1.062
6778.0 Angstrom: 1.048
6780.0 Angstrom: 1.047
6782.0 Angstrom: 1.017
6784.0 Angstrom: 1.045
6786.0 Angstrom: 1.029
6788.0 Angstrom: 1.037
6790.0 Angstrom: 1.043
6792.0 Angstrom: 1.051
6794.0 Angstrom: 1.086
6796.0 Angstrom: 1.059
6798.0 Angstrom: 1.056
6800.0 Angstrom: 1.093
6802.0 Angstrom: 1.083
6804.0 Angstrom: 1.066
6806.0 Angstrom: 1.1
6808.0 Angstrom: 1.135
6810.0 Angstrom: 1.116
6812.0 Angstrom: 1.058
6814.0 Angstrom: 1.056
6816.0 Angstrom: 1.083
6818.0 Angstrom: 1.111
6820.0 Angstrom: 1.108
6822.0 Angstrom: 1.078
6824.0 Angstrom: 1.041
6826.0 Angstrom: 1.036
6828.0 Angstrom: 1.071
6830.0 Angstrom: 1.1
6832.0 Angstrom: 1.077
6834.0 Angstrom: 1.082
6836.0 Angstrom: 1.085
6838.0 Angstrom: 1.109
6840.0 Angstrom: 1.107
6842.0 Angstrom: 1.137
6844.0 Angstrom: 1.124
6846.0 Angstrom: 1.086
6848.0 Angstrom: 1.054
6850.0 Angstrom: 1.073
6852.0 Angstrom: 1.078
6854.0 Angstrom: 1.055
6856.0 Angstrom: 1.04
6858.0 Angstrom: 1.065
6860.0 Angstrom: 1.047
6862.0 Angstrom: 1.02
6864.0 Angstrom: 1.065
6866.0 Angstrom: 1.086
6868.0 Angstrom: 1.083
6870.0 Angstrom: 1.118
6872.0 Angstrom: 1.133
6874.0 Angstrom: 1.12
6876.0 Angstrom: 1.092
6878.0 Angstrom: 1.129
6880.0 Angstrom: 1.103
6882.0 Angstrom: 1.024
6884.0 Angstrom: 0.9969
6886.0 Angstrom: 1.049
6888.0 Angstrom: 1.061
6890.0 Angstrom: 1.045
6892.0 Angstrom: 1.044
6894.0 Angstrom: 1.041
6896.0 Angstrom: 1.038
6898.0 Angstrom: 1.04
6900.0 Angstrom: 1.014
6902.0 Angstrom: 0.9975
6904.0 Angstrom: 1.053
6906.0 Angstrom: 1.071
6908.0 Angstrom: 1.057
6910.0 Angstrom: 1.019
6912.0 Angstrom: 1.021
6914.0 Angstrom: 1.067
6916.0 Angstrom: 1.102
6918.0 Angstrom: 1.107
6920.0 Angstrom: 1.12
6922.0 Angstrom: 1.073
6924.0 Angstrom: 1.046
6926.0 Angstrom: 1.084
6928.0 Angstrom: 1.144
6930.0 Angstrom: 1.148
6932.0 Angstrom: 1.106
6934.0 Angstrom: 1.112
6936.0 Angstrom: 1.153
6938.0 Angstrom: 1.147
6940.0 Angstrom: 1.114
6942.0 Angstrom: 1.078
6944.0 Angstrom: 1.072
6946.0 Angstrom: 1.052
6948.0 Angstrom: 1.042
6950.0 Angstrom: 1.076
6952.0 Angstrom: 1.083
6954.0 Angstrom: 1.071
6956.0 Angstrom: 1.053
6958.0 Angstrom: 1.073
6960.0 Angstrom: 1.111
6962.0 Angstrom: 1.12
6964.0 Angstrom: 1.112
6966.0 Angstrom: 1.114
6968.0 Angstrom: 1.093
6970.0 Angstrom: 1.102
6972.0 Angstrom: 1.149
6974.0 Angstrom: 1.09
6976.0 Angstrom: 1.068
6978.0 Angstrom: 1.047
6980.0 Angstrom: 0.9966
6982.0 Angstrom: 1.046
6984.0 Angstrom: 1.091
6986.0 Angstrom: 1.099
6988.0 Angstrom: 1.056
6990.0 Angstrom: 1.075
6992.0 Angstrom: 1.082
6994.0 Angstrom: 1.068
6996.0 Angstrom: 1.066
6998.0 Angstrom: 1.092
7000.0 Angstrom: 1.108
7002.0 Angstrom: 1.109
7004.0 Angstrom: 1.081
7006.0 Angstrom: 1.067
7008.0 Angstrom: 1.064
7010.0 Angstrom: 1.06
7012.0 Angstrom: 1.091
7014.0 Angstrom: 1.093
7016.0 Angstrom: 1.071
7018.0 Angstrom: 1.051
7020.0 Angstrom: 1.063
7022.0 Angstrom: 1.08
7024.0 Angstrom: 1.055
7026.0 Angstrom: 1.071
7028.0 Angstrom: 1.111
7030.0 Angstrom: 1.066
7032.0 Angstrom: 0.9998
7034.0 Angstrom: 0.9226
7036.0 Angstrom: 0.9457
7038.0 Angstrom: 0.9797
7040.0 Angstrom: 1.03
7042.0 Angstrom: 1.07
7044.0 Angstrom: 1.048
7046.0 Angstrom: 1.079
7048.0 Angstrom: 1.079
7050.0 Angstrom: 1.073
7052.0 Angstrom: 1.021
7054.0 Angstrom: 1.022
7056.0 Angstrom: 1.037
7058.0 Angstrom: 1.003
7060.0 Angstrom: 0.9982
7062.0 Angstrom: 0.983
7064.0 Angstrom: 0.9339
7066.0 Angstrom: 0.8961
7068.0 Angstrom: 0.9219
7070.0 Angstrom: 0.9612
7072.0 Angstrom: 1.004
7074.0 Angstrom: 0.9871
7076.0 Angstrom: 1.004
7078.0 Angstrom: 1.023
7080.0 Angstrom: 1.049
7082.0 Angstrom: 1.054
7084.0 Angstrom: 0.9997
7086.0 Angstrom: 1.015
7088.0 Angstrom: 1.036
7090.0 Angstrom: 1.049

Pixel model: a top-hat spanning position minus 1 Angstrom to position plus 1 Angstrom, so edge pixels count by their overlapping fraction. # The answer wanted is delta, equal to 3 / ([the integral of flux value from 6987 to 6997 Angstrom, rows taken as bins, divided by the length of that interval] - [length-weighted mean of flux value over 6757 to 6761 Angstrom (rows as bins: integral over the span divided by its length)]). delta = 11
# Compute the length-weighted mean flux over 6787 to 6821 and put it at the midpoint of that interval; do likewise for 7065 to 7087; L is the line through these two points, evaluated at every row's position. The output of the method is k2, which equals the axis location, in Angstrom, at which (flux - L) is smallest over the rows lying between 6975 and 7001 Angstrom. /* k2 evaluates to 6980.0 Angstrom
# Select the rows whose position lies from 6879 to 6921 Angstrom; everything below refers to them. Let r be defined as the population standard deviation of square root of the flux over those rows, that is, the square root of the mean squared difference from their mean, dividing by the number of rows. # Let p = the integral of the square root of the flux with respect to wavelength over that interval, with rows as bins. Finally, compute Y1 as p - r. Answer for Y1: 43.0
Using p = 43.1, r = 0.017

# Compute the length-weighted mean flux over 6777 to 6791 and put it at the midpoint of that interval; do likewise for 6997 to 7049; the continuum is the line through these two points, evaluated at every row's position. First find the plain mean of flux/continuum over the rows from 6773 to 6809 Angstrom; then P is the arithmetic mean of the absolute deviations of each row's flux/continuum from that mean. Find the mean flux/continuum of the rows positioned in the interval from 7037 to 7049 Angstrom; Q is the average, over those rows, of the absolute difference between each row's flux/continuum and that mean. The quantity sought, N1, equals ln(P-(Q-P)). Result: -4.33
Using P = 0.0200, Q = 0.027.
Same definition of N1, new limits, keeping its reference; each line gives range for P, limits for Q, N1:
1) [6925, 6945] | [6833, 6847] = -3.41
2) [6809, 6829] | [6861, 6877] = -3.88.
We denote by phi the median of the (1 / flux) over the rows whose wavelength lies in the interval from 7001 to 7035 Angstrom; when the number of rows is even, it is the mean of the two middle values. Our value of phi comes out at 0.937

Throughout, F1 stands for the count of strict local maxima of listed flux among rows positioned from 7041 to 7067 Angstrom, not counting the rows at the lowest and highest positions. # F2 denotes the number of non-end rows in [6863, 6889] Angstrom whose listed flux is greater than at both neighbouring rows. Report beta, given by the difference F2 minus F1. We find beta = 2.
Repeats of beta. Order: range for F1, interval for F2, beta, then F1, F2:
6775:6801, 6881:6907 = 0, 2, 2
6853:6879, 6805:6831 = -1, 3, 2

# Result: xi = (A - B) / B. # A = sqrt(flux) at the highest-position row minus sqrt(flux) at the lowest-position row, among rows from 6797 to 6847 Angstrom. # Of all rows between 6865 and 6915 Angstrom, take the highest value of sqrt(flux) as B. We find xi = -0.99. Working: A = 0.014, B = 1.06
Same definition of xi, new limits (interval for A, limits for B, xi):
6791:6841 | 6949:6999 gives -0.97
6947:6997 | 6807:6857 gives -0.99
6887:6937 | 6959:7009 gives -0.96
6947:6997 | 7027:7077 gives -0.99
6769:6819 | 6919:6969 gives -0.95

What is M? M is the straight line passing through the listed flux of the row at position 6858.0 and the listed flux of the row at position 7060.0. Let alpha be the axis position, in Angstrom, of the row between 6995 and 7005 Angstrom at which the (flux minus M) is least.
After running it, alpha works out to 6996.0 Angstrom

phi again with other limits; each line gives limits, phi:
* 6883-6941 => 0.943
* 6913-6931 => 0.907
